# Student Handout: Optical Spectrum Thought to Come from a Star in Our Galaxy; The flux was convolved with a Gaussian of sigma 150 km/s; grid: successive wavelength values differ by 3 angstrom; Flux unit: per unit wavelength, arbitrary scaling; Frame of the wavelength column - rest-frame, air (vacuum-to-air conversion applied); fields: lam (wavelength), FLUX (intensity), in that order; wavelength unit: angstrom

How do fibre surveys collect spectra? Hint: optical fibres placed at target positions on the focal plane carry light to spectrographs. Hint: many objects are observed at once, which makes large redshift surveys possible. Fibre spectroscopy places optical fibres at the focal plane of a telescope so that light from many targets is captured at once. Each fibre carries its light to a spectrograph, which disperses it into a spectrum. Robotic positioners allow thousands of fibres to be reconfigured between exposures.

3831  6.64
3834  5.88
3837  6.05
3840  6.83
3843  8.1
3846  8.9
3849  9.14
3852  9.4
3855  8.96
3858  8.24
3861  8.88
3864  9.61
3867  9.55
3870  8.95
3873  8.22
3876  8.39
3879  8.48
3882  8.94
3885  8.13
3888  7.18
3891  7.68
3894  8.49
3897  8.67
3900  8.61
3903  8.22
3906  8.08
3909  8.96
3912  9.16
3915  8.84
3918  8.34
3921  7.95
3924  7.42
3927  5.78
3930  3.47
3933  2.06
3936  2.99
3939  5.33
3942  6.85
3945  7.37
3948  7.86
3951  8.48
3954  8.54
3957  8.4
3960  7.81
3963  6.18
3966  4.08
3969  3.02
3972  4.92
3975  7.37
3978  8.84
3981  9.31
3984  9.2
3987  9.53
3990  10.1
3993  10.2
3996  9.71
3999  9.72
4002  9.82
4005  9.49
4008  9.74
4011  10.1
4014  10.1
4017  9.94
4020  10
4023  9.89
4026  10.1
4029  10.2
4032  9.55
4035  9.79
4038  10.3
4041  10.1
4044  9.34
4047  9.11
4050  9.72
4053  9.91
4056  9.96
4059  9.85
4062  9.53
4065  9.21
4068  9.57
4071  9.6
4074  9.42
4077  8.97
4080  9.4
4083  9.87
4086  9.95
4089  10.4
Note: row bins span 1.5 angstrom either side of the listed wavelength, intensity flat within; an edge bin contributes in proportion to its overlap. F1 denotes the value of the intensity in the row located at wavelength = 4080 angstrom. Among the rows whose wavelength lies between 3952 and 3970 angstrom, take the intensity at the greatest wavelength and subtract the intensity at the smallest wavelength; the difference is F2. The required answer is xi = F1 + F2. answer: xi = 4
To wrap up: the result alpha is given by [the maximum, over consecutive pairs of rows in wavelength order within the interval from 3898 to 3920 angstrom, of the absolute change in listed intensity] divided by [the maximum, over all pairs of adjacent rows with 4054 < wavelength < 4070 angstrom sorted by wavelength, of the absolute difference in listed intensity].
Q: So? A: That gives 2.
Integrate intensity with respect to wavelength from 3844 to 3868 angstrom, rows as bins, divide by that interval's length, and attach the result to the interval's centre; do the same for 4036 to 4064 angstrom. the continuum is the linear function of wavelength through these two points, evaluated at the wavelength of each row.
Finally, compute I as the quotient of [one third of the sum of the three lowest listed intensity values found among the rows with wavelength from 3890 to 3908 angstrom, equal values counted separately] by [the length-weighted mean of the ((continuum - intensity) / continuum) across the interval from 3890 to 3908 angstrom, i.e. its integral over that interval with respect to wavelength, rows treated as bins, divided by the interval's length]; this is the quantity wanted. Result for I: 84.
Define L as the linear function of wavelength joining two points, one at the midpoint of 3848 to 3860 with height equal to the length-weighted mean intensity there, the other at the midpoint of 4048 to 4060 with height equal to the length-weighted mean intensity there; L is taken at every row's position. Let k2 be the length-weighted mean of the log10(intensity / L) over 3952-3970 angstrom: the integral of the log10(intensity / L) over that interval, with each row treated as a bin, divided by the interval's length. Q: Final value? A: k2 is -0.19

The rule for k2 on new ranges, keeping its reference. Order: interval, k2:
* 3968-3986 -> -0.14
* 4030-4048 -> 0.00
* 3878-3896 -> -0.05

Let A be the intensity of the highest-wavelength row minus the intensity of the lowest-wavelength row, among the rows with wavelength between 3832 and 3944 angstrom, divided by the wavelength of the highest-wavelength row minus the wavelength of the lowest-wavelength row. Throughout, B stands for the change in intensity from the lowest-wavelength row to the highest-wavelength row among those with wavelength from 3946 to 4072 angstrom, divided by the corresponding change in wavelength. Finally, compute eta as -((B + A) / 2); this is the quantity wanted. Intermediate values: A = 0.009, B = 0.014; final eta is -0.01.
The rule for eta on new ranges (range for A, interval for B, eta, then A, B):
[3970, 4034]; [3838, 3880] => -0.06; 0.077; 0.042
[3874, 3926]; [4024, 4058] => 0.01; -0.020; -0.005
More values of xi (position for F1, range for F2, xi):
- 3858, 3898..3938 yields 3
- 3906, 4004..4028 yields 9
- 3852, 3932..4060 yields 17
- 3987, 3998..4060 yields 10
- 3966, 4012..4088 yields 4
